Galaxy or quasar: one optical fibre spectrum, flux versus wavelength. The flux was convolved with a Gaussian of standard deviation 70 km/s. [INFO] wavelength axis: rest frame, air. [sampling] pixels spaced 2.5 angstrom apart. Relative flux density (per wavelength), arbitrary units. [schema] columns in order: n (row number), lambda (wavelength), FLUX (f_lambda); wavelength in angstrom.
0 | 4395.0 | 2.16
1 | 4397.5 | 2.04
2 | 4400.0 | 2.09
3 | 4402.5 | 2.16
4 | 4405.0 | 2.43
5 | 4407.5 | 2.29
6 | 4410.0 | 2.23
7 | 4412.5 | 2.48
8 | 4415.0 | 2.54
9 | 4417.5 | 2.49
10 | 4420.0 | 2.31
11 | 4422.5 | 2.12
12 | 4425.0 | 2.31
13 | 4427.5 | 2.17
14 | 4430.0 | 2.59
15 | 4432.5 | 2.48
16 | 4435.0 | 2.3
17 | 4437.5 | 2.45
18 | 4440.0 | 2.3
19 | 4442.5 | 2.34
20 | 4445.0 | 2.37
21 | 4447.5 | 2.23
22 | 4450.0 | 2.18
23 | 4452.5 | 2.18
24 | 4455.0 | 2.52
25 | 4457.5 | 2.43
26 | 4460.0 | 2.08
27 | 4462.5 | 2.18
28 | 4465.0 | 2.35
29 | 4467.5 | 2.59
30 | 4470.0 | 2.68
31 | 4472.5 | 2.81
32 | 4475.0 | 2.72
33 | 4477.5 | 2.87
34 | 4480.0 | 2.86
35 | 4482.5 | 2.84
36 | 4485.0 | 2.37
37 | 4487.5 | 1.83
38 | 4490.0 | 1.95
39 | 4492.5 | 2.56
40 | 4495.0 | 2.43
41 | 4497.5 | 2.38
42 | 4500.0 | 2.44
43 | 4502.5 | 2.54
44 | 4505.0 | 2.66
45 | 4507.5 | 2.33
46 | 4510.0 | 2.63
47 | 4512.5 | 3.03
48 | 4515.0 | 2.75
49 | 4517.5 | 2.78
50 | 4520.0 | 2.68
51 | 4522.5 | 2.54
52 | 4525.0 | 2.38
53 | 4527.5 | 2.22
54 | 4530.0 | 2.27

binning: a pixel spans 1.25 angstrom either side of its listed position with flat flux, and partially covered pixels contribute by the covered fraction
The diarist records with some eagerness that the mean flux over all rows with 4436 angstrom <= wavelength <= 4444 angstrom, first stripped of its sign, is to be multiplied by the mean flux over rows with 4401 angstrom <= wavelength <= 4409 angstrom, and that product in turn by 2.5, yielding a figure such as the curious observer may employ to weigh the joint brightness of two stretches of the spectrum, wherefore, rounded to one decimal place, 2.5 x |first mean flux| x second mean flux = 13.5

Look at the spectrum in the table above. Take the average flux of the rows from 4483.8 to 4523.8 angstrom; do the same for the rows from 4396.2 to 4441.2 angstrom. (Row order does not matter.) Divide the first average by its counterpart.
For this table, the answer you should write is 1.07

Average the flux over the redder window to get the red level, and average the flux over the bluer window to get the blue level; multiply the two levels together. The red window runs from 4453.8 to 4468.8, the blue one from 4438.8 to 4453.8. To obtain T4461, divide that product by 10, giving 0.535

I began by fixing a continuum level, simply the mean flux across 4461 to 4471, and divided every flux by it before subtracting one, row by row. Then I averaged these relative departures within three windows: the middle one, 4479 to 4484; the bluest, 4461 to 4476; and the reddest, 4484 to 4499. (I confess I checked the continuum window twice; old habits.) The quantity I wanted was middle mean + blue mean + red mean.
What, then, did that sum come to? 0.13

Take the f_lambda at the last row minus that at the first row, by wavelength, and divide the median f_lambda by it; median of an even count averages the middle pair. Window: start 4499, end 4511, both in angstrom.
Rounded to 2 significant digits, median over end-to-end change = 13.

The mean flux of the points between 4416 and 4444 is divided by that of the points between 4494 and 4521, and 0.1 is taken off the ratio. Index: 0.803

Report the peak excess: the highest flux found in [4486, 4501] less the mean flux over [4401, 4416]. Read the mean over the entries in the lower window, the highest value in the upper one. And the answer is 0.21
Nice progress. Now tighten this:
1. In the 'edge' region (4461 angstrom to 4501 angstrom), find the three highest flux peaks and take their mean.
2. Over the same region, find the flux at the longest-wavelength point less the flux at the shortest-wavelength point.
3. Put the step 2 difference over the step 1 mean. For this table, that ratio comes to 0.091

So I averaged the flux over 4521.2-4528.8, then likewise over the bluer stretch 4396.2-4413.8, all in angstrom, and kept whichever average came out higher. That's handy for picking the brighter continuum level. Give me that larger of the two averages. 2.38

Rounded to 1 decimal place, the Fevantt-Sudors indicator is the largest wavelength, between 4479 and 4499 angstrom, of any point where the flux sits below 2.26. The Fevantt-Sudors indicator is 4490.0 angstrom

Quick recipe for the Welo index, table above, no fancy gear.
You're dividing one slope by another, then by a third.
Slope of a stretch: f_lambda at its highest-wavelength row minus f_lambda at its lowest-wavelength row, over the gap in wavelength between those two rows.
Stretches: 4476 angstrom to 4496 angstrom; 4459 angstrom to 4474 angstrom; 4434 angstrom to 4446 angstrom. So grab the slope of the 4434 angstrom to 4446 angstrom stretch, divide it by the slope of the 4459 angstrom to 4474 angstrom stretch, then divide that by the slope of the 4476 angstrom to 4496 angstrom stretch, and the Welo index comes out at -5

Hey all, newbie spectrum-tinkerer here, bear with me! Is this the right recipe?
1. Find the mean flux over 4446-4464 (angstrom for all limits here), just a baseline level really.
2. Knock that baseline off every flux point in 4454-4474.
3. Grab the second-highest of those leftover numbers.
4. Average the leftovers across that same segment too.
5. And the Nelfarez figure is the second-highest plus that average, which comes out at 0.62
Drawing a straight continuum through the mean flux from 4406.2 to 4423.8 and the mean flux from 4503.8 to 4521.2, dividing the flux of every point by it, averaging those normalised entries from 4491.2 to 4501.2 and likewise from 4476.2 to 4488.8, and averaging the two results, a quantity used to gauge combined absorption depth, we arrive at 0.96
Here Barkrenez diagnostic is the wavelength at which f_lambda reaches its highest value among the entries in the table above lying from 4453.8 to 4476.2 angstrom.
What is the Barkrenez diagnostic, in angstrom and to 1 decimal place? 4472.5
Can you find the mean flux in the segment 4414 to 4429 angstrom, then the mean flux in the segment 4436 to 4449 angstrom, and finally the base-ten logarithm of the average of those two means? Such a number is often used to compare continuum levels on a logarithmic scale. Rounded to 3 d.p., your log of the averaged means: 0.367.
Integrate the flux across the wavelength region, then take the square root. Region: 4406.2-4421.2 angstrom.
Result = 5.99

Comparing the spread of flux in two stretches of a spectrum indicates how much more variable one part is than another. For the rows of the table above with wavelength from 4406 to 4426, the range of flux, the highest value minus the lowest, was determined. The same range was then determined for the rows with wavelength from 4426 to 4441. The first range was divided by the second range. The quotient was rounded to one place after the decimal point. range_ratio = 1.0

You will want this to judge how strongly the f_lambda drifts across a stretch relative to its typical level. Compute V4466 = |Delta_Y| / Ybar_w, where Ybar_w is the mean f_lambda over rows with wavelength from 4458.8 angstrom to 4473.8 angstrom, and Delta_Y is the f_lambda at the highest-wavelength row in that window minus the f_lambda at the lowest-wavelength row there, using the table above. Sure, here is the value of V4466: 0.30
